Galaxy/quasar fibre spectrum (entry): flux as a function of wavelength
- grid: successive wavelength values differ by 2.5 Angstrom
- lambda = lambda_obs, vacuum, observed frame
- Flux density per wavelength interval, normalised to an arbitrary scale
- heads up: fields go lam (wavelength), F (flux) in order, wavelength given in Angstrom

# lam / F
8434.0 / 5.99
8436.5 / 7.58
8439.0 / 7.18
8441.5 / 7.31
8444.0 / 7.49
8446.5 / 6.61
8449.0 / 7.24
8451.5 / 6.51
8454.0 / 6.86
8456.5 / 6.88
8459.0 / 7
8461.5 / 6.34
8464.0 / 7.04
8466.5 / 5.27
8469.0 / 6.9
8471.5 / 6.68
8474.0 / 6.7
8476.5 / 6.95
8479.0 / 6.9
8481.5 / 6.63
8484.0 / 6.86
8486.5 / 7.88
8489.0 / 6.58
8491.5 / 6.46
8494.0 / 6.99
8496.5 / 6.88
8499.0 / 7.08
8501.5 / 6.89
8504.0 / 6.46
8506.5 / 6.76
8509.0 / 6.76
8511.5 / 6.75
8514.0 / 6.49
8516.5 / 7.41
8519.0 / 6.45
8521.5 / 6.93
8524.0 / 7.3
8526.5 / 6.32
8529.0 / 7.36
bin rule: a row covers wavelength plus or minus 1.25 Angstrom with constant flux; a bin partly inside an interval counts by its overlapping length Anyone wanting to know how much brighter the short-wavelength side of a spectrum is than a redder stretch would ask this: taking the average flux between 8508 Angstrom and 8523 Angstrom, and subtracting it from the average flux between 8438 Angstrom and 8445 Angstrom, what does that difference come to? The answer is 0.5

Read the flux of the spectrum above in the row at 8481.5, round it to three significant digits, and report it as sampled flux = 6.63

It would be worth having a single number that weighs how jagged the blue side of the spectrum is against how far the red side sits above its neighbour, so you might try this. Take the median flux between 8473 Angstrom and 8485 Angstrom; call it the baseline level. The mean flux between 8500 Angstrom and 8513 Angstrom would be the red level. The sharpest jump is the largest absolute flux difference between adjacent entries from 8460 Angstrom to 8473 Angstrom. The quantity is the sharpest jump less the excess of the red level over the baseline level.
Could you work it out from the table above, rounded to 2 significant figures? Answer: 1.9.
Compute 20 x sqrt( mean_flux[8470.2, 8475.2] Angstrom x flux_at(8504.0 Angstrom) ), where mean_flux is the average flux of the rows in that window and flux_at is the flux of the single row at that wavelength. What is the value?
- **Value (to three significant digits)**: 131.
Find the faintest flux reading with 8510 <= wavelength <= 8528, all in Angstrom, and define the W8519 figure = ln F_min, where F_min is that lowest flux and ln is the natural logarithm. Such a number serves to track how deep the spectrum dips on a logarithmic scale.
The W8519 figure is 1.84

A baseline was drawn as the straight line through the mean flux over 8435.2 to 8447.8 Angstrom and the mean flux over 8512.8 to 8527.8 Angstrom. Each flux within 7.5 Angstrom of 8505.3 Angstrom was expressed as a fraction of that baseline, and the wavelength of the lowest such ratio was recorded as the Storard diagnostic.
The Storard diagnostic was 8504.0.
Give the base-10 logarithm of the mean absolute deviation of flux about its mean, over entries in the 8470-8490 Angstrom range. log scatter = -0.59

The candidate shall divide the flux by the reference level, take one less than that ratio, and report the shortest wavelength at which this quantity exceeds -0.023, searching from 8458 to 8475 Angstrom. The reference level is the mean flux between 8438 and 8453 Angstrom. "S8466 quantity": 8459.0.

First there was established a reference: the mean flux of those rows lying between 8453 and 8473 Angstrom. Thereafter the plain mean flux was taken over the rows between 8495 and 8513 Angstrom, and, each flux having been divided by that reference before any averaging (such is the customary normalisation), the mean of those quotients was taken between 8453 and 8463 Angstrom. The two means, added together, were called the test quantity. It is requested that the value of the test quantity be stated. 7.82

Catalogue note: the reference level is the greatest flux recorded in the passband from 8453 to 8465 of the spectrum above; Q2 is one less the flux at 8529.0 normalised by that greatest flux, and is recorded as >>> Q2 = -0.05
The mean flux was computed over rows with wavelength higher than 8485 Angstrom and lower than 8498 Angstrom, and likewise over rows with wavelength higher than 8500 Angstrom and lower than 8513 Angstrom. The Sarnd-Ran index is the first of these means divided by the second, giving 1.03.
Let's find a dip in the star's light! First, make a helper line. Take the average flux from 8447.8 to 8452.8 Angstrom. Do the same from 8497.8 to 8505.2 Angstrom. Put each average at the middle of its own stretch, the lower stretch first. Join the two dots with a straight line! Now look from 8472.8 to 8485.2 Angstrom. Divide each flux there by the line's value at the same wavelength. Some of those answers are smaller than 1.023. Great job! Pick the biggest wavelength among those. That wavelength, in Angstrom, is 8484.0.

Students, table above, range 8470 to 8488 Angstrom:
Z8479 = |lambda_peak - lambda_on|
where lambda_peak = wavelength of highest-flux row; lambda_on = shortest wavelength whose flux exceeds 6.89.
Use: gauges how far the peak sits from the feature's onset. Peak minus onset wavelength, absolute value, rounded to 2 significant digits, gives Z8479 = 10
